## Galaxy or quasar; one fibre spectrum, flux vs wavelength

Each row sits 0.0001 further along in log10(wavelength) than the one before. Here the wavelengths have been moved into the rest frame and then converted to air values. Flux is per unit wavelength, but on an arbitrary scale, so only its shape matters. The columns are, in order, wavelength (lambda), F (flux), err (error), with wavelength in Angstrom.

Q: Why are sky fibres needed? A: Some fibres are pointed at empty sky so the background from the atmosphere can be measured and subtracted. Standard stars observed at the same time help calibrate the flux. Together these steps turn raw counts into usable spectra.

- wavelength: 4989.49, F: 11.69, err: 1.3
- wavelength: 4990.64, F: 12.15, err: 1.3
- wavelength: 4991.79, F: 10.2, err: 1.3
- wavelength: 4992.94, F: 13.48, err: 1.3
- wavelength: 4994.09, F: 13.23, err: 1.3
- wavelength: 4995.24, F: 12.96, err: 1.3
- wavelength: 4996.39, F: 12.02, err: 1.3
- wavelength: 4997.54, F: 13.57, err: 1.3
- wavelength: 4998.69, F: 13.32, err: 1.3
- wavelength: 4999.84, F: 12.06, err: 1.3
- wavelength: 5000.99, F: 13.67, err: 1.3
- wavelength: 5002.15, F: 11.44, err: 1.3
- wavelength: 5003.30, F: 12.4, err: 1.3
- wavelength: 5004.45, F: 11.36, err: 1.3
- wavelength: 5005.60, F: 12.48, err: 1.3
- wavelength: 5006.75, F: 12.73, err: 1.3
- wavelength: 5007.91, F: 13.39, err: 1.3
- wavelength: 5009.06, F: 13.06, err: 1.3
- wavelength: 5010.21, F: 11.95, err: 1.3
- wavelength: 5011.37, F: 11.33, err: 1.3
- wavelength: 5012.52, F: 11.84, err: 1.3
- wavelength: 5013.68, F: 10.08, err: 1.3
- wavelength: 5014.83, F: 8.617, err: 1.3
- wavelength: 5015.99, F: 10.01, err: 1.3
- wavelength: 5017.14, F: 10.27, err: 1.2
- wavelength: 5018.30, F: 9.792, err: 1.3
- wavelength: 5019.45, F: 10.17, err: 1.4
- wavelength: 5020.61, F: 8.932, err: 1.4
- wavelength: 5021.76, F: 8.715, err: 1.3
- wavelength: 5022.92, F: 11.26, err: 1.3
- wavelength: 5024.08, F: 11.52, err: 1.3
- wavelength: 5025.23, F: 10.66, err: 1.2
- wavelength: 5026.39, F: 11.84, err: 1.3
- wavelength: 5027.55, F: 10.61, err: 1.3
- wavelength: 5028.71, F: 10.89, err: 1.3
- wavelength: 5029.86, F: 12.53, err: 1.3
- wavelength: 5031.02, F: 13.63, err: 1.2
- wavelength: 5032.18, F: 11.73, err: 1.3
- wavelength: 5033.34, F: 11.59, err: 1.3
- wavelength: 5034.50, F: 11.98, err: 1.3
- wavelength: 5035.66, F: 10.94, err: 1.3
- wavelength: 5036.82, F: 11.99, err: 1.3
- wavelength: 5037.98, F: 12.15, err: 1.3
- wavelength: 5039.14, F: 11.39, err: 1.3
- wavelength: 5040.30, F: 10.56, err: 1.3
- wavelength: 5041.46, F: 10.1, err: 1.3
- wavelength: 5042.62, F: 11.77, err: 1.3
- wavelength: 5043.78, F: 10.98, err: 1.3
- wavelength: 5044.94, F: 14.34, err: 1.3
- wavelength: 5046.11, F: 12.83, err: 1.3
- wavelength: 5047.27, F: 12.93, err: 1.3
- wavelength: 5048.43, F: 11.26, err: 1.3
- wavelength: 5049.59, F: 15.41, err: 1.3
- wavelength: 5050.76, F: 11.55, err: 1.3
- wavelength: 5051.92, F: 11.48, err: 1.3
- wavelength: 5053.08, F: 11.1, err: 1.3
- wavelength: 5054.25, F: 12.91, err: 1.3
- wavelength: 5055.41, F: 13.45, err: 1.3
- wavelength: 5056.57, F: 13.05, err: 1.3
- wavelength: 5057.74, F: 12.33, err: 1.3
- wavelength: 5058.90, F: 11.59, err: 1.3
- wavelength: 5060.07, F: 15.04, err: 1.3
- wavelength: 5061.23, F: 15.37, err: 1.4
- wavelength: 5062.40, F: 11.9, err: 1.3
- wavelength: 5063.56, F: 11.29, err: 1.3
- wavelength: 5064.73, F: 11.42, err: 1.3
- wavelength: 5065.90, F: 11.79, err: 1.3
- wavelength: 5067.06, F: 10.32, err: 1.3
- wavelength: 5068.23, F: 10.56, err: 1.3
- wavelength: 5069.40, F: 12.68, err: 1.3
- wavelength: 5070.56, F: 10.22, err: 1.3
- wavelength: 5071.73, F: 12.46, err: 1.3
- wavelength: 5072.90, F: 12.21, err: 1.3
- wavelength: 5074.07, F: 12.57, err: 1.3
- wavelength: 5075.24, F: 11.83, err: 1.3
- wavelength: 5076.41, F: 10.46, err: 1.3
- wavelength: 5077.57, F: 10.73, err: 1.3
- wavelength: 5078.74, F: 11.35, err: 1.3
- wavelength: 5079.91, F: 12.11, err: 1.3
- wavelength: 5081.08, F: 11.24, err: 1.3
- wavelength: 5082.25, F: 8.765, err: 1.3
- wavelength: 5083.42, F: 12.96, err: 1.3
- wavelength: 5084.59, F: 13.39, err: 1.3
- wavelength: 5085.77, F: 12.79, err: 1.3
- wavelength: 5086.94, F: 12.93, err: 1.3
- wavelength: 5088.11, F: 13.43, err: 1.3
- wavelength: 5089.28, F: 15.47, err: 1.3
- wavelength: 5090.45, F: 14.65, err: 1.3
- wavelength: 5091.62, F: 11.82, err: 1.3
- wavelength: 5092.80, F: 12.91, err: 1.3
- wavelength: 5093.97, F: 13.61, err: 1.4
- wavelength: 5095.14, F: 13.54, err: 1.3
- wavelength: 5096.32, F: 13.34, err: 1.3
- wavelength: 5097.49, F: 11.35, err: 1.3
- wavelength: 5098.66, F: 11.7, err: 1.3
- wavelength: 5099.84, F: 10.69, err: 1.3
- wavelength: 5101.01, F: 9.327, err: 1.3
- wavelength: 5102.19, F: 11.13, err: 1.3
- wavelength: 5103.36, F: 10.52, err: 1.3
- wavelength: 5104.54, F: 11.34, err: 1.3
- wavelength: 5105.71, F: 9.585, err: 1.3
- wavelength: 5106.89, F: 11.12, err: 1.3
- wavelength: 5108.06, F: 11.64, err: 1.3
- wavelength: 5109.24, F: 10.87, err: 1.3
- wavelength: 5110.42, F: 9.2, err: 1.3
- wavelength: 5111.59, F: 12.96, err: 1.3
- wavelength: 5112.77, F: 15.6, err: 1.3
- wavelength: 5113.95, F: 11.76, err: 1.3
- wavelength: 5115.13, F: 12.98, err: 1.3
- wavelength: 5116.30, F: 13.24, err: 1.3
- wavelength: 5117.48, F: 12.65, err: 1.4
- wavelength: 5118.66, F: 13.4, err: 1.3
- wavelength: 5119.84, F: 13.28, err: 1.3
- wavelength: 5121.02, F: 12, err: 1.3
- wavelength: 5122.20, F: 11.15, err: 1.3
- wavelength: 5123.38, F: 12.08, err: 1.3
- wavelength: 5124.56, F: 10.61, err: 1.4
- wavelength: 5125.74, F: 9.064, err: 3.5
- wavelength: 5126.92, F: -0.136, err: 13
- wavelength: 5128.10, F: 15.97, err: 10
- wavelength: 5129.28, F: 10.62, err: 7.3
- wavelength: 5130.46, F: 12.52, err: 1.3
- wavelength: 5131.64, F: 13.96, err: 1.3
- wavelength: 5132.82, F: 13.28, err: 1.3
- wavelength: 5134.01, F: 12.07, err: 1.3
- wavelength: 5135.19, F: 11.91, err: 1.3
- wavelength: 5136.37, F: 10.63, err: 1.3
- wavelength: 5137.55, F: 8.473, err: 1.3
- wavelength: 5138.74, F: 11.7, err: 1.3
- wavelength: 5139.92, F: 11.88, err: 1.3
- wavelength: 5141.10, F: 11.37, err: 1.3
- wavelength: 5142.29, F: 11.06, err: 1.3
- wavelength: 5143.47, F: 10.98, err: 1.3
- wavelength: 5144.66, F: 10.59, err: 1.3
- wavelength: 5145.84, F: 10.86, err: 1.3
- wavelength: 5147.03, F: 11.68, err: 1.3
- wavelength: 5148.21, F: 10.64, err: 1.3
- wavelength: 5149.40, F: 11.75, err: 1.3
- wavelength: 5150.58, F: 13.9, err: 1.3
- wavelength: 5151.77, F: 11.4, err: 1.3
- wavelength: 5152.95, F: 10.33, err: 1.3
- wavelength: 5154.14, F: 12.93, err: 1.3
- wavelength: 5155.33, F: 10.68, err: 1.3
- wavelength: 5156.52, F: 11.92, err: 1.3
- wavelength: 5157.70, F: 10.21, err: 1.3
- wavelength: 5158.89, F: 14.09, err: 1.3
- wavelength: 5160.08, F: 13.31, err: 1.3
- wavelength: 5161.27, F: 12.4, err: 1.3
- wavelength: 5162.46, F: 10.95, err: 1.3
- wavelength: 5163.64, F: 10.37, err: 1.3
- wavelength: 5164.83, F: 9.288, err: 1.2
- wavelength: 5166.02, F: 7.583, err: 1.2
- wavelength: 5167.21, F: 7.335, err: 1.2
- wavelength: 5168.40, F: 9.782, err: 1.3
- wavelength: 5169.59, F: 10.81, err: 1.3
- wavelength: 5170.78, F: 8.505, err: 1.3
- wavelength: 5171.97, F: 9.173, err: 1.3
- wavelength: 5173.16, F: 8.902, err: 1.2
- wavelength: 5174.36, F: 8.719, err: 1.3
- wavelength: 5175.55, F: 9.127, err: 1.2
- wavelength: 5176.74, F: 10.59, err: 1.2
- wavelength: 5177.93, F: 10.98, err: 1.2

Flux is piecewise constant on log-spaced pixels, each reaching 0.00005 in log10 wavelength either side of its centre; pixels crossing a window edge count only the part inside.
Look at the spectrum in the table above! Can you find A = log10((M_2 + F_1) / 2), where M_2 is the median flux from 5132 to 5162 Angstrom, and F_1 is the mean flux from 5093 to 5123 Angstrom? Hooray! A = 1.07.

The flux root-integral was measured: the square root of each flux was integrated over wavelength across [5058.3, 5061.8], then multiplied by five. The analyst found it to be 65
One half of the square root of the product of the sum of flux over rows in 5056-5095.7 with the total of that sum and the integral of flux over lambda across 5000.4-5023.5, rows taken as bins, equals 266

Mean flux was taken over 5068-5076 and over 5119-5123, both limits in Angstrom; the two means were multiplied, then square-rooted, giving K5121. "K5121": 12.0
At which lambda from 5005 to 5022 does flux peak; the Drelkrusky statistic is 5007.91 Angstrom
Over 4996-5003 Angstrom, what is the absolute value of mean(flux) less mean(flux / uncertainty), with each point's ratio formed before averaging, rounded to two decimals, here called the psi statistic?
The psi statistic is 2.93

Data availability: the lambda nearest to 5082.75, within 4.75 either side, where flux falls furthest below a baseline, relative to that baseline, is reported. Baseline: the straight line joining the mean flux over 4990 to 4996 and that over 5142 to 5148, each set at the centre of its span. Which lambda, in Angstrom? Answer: 5082.25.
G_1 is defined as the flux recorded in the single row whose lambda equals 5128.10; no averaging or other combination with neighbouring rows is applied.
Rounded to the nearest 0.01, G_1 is 15.97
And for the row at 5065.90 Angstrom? 11.79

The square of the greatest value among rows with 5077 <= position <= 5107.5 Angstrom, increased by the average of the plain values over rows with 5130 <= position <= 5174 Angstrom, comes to 250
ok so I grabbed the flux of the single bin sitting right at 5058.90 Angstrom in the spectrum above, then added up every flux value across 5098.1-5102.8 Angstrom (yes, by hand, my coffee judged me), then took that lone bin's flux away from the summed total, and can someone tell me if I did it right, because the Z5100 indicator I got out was 31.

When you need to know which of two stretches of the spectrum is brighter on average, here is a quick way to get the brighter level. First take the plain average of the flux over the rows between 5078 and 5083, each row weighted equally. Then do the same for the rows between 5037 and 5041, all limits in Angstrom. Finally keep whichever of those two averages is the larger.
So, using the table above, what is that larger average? 11.4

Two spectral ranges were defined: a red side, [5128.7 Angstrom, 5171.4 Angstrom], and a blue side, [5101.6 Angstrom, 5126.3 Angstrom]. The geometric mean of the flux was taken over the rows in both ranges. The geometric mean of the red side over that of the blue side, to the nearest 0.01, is 0.95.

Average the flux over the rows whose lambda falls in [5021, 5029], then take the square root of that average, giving 3.28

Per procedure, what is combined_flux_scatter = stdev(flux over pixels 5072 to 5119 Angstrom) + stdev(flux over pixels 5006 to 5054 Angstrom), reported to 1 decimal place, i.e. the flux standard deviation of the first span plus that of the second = 3.0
